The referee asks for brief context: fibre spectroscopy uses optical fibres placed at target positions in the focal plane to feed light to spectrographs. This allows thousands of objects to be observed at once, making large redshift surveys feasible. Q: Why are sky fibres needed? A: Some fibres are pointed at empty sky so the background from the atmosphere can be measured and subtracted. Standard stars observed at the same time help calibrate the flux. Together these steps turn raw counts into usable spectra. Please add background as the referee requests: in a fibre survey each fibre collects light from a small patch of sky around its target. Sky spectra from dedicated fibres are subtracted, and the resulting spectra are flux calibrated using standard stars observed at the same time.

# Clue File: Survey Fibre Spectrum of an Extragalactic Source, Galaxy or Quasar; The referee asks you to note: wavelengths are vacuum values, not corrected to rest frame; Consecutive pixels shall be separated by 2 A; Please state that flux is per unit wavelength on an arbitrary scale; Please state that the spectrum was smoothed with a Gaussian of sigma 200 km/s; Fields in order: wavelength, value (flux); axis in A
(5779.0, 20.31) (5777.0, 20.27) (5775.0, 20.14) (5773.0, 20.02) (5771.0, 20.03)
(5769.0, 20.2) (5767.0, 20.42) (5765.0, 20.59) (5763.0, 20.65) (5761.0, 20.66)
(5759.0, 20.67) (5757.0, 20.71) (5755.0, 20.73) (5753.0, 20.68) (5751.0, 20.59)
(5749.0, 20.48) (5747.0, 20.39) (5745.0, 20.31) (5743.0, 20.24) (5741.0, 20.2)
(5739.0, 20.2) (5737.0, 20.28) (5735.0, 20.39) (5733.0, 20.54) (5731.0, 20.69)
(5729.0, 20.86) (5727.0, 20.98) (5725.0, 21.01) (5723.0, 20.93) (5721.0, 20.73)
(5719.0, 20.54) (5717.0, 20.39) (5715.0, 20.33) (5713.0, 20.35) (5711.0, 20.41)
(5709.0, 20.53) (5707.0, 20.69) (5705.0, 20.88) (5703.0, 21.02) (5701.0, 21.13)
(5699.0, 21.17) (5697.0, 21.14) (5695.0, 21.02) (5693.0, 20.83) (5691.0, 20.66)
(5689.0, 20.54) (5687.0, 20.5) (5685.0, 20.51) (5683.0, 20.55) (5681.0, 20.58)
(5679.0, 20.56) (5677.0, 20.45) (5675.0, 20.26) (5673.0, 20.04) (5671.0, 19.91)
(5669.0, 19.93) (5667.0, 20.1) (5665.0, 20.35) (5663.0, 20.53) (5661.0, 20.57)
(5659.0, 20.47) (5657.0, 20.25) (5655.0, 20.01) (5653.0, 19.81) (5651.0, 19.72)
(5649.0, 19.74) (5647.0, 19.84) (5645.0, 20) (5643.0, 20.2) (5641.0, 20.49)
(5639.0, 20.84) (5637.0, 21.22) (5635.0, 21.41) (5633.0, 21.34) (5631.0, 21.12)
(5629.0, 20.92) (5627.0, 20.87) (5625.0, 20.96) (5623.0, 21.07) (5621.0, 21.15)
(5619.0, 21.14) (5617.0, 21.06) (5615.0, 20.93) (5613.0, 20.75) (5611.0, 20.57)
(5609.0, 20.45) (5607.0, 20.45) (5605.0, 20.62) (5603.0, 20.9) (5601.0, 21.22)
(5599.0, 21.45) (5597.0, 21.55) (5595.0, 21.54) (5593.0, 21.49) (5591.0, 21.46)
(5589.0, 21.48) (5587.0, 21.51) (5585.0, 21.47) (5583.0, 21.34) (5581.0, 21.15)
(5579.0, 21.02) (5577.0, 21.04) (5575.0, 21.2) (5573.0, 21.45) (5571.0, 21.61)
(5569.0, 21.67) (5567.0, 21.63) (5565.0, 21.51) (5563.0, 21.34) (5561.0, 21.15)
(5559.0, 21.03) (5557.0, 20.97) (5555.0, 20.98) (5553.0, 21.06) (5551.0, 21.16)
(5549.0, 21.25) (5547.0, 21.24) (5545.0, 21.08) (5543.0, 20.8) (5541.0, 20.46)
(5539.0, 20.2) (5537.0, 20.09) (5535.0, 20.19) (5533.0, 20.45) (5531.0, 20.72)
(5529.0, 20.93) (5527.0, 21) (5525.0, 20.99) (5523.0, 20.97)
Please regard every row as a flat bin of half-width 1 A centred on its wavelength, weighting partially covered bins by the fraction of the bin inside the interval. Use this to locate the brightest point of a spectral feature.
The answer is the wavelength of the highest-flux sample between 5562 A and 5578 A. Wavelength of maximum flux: 5569.0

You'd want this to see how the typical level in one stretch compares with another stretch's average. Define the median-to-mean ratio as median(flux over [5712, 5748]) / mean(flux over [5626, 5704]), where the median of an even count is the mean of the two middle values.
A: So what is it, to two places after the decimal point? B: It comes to 0.99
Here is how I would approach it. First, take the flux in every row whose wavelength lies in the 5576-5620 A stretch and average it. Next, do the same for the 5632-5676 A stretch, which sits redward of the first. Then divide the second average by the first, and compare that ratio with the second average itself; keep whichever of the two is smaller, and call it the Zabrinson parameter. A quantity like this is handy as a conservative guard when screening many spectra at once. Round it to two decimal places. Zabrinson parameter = 0.96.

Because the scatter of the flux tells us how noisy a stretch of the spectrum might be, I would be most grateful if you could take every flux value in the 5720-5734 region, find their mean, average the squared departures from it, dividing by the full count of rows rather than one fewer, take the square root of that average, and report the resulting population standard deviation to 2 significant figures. 0.16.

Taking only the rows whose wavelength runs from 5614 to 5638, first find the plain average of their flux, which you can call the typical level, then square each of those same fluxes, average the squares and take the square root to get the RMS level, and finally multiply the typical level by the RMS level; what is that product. 445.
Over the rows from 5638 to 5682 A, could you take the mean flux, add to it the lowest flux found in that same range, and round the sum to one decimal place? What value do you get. 39.9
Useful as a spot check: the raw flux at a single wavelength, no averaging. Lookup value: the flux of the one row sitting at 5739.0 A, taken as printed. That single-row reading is 20.2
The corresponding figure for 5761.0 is 20.66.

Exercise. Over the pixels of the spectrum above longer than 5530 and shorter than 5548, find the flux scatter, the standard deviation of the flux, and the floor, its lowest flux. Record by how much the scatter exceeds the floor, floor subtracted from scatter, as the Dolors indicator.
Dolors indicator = -19.7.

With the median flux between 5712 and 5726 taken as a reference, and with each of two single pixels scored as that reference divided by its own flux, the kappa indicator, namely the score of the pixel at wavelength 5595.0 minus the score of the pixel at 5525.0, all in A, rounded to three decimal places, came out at -0.025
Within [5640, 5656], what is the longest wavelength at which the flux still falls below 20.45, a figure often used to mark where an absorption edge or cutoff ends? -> 5655.0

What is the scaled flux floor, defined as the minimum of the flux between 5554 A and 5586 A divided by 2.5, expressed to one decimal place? 8.4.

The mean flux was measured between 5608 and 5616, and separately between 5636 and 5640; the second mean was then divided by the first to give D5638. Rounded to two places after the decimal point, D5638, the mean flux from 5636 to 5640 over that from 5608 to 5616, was 1.02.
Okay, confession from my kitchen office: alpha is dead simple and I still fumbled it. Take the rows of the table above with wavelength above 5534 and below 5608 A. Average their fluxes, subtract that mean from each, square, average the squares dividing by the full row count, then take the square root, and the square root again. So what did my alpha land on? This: 0.65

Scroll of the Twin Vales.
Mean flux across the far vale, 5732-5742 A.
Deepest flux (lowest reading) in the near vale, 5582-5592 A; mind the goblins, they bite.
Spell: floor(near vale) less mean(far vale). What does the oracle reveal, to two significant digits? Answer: 1.0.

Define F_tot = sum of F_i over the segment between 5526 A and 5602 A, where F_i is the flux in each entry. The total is 803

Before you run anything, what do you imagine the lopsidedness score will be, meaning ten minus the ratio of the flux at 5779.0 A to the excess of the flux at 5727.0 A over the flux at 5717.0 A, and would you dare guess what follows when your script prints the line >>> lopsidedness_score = -24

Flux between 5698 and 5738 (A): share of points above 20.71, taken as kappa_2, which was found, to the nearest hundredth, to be 0.45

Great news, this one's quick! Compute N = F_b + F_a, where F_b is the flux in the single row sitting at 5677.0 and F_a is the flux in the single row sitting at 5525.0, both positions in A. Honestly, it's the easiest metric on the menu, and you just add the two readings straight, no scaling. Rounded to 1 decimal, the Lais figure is 41.4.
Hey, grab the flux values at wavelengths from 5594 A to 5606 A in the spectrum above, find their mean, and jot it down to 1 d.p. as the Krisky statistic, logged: 21.2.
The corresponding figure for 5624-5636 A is 21.1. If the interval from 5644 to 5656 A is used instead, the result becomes 19.9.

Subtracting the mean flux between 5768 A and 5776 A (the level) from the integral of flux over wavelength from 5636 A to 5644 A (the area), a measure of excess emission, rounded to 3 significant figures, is 145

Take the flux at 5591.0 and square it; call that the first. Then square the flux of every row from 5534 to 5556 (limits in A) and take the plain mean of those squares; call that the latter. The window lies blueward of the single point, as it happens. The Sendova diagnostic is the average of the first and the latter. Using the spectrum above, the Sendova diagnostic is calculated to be 446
